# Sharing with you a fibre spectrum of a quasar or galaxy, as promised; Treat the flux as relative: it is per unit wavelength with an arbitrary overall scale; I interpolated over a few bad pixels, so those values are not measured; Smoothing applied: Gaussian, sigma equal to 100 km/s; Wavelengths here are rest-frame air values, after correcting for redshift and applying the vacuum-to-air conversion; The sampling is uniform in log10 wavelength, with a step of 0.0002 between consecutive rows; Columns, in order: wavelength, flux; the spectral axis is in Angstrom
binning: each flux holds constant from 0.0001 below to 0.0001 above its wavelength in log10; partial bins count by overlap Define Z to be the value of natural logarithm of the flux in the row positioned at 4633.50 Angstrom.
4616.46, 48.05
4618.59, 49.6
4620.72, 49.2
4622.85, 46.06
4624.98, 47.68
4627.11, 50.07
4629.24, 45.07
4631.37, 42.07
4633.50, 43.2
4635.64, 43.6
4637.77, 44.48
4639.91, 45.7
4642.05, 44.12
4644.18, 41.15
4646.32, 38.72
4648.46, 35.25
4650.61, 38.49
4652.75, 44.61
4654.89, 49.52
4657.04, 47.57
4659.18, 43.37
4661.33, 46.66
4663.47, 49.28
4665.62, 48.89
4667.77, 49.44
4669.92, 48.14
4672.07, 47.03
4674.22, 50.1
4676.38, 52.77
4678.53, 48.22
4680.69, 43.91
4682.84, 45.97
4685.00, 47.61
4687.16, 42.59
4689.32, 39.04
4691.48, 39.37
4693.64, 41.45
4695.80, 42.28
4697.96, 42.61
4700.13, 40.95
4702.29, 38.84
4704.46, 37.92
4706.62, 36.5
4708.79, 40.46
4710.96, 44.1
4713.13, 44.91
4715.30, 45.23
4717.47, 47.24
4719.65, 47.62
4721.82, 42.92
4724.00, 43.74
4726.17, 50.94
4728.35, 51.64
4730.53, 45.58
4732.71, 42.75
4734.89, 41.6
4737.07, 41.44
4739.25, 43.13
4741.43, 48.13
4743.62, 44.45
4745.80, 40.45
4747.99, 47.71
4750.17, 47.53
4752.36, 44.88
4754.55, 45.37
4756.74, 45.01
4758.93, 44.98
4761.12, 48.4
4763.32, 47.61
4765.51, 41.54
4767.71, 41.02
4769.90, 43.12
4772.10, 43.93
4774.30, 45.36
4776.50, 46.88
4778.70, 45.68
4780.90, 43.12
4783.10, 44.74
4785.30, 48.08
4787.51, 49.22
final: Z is 3.77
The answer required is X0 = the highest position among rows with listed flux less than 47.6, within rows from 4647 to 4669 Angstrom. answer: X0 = 4661.33 Angstrom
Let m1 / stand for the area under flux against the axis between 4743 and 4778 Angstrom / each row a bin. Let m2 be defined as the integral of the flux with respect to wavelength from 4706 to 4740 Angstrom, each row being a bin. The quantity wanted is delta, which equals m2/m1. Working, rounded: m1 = 1572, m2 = 1512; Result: 0.96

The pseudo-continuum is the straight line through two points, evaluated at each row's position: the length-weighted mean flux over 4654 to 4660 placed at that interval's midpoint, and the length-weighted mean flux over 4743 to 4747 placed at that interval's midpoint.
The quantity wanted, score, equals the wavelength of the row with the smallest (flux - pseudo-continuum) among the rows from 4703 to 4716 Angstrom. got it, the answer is 4706.62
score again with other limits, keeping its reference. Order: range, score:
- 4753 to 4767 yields 4765.51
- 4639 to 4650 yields 4648.46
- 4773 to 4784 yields 4780.90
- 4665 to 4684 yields 4680.69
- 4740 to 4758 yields 4745.80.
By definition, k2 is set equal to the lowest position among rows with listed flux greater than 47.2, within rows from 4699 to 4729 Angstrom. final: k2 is 4717.47 Angstrom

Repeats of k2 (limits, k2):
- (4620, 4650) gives 4620.72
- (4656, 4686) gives 4657.04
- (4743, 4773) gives 4747.99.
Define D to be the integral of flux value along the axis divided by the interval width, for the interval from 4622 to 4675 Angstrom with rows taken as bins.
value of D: 45.2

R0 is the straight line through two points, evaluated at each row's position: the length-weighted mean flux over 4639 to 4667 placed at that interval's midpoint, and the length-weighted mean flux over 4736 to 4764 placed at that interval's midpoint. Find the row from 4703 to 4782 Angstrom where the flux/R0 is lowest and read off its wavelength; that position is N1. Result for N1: 4706.62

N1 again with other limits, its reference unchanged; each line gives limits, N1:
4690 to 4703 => 4702.29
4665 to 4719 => 4706.62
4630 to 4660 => 4648.46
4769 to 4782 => 4780.90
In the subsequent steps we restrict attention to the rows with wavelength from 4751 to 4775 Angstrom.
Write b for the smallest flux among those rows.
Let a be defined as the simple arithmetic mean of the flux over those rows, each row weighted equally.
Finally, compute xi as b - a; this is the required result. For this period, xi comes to -3.6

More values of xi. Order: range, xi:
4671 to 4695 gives -6.2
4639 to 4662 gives -7.9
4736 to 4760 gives -4.4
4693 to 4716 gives -4.9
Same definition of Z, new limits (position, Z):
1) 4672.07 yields 3.85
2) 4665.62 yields 3.89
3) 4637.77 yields 3.80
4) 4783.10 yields 3.80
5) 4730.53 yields 3.82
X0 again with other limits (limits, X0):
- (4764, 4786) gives 4783.10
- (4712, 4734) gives 4732.71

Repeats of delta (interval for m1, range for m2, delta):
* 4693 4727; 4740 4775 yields 1.08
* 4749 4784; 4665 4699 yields 0.98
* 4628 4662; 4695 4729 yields 1.00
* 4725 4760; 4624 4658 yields 0.94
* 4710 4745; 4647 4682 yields 1.02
